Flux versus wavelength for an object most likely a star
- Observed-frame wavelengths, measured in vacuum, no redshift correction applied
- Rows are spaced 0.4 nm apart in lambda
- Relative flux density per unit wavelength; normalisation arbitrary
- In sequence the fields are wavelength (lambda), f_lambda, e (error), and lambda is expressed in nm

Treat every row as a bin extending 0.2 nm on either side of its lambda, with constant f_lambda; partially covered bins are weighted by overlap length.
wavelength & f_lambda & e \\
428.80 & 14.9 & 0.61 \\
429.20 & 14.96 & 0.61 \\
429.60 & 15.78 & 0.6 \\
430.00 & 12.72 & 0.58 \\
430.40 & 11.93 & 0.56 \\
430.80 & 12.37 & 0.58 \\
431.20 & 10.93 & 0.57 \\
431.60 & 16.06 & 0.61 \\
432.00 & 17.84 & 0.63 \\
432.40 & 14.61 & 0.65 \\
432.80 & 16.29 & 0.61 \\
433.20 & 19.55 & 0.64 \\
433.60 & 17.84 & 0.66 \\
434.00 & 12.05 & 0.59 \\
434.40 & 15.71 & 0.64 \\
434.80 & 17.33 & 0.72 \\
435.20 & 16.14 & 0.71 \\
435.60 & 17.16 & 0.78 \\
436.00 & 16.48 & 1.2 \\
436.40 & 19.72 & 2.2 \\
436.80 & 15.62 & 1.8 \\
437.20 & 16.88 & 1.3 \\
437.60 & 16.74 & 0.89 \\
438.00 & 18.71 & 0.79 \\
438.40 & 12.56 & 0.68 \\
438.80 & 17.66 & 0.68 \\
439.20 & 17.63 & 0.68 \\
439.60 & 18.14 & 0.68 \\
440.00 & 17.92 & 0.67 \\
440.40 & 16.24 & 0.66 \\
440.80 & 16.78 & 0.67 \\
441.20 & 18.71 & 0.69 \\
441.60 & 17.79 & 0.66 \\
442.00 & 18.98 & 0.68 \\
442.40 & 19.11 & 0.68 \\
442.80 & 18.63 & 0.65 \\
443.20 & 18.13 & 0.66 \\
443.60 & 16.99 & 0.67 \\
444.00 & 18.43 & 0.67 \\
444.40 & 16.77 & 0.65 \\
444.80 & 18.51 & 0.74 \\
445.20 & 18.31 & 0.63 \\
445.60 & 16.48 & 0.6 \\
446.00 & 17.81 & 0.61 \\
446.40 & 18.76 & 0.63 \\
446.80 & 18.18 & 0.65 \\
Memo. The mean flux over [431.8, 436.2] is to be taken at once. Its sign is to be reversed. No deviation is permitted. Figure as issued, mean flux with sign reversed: -16.5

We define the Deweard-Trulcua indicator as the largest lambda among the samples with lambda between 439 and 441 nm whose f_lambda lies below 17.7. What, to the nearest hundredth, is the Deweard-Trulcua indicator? 440.80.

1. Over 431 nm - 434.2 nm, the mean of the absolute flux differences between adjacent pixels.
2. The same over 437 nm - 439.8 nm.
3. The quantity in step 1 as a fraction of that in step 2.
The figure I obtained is 1.4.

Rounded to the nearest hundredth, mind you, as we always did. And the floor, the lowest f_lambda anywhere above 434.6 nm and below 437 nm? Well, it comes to 15.62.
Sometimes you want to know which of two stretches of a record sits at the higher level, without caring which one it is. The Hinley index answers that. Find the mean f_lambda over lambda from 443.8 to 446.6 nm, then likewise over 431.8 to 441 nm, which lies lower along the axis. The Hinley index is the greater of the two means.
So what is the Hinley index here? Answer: 17.9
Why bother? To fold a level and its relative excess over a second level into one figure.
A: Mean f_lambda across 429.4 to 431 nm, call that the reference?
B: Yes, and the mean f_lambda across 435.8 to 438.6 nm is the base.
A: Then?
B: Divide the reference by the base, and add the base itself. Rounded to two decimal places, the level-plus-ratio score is 17.46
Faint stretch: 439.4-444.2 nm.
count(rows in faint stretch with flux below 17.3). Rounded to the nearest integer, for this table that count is 3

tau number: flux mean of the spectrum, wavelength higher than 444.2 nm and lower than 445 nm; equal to 17.6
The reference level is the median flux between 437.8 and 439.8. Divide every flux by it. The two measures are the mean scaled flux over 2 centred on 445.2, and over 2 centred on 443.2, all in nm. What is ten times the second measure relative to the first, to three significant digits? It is 10.4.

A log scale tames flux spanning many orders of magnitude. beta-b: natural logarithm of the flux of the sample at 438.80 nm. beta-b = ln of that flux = 2.87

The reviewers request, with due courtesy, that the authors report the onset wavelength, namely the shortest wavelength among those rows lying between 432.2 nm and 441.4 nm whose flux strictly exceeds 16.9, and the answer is 433.20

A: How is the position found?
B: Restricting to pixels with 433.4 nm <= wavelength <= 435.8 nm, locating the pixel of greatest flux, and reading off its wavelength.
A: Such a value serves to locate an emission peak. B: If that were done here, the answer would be 433.60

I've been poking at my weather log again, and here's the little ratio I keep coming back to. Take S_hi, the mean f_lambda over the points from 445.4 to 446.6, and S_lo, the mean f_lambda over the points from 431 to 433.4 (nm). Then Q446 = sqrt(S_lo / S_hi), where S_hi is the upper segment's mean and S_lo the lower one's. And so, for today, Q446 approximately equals 0.95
